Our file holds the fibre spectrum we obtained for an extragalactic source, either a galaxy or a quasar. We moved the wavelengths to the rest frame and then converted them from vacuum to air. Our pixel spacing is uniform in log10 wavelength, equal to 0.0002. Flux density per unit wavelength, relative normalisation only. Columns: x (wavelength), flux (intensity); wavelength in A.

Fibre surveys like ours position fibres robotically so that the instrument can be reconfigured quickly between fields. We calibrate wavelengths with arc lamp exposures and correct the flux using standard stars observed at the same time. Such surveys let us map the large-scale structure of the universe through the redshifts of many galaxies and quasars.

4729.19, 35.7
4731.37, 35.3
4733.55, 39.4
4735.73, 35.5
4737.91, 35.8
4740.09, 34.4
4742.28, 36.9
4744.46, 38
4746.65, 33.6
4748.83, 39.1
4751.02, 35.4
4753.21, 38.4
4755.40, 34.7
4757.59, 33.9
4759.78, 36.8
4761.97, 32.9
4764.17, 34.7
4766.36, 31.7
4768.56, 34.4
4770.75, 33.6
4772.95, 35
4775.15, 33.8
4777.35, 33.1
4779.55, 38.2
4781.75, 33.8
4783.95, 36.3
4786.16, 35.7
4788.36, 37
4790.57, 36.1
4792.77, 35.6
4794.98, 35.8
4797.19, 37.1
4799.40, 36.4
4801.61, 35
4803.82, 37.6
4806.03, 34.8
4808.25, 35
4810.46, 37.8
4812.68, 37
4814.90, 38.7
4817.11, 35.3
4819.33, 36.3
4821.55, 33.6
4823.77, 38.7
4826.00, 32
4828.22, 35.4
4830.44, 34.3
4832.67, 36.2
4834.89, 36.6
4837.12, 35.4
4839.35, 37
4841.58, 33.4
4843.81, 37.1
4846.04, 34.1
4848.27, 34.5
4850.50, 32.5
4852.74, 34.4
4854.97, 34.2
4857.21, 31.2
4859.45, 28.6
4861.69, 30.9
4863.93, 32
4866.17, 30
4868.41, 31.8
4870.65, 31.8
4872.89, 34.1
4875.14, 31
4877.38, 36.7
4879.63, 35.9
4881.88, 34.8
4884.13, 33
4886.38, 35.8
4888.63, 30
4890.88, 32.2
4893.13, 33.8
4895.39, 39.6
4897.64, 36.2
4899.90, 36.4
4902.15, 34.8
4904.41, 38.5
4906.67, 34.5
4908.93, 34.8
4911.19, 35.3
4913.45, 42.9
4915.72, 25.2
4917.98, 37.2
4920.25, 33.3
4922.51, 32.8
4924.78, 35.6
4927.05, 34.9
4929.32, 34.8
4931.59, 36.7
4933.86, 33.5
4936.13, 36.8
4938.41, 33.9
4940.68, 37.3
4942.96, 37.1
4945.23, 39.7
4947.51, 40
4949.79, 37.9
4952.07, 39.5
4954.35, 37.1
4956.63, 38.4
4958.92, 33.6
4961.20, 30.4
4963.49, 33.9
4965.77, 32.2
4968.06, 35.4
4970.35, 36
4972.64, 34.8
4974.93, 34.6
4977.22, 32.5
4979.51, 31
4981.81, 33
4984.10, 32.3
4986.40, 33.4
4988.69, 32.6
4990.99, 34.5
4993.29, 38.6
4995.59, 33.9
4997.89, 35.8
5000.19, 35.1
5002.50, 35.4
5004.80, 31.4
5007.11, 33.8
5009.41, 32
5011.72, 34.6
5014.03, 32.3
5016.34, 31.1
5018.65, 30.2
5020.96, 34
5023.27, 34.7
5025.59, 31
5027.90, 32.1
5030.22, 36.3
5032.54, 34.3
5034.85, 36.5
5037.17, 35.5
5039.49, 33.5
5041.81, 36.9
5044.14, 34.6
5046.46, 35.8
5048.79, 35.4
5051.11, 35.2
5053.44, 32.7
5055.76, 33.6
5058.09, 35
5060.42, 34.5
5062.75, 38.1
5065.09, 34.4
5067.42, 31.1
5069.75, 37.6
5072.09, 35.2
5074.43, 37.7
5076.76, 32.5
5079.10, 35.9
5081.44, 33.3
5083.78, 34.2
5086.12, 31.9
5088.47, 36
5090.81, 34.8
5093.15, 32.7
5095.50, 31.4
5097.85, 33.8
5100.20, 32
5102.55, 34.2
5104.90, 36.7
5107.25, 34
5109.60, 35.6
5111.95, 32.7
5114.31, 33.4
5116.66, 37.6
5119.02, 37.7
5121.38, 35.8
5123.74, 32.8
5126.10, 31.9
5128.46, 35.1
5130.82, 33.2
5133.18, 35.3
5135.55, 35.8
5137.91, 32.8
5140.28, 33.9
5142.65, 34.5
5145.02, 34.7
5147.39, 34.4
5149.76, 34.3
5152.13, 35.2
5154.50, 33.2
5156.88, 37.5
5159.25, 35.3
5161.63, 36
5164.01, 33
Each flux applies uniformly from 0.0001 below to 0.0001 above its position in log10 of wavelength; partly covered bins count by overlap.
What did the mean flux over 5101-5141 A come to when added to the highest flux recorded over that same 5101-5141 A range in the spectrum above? 72.3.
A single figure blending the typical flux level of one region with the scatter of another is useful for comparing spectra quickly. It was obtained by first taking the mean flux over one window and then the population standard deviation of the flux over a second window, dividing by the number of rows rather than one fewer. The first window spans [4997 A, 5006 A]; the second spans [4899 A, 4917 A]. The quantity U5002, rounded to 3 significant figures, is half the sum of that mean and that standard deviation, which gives 19.5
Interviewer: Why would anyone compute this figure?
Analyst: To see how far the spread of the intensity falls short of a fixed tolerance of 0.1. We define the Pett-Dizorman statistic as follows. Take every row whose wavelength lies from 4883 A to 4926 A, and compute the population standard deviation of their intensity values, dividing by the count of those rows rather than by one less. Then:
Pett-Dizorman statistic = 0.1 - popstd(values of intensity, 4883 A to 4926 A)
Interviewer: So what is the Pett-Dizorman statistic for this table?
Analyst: -3.5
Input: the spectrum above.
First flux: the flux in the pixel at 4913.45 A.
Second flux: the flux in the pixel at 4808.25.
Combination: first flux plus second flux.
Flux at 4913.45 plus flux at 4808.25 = 77.9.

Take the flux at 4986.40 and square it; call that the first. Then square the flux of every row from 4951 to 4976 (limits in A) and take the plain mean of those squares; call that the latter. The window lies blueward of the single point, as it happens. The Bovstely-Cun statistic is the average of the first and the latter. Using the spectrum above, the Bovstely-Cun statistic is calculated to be 1176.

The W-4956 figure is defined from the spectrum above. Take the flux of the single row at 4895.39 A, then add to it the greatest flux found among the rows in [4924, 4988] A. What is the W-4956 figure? 80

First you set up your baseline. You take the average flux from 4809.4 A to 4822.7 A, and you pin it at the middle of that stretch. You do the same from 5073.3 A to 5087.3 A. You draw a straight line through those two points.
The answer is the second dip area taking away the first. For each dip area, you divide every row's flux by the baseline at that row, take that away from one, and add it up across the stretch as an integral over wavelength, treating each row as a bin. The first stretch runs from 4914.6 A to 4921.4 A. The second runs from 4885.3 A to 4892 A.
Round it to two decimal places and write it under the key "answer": -0.11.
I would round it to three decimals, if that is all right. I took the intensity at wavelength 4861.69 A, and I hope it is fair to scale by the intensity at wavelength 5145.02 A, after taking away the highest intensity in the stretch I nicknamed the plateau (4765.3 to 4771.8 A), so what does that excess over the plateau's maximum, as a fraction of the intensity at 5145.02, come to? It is -0.101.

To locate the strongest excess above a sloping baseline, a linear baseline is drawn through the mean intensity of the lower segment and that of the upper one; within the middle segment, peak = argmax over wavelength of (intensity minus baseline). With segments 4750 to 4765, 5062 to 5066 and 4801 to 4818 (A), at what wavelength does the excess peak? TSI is 4814.90 A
